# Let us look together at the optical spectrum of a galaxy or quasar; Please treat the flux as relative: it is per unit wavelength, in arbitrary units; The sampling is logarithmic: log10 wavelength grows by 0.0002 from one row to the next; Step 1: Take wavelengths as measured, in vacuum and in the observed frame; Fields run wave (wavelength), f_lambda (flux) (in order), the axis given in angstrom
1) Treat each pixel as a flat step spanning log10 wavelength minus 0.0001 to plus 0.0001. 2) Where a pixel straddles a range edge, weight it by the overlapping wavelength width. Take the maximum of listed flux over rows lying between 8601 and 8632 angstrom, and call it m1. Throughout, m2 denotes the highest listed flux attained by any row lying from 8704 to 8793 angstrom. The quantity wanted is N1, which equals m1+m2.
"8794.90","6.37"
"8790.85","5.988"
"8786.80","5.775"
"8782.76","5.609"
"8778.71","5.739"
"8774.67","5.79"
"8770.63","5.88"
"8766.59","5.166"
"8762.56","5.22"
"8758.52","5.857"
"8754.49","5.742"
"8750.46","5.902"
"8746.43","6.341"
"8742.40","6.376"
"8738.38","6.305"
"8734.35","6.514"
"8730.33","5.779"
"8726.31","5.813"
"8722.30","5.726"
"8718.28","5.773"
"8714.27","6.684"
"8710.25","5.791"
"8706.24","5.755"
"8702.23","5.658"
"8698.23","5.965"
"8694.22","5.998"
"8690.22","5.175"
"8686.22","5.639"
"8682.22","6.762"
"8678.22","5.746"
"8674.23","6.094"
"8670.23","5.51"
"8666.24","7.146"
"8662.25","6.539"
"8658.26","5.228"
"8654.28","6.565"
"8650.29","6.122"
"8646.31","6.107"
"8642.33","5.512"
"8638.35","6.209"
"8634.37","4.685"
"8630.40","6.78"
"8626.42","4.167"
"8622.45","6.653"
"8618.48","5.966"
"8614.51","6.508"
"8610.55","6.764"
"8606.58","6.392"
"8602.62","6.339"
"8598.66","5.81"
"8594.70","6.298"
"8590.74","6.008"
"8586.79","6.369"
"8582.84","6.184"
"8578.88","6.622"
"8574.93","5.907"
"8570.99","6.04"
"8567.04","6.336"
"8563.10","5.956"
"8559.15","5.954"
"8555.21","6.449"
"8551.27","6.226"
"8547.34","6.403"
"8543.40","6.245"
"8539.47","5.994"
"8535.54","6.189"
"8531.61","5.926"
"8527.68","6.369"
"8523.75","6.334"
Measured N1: 13.5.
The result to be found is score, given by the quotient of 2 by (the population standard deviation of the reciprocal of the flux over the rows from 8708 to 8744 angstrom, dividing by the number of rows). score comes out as 211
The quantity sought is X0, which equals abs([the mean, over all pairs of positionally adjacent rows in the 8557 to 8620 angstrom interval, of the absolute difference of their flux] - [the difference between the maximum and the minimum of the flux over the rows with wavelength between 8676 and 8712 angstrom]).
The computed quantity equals 1.3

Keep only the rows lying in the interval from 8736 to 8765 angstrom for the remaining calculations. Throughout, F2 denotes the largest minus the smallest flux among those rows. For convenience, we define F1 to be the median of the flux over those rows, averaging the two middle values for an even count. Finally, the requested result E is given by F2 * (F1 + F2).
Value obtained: 8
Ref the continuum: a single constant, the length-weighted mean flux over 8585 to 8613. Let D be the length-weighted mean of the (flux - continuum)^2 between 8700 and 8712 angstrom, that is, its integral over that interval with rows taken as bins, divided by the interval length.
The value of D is 0.31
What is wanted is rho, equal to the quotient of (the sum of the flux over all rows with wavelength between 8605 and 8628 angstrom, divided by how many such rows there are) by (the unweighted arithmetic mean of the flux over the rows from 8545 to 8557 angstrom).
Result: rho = 0.96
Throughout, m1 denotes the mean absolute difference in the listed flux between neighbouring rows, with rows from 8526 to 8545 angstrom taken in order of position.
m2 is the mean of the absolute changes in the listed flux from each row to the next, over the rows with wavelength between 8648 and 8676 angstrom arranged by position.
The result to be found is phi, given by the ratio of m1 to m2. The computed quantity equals 0.3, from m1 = 0.29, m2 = 1.0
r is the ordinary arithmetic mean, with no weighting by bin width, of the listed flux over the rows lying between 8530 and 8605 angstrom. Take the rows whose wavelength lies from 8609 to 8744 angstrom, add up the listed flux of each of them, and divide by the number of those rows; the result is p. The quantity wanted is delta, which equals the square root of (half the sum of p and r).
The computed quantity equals 2.467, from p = 6.00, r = 6.17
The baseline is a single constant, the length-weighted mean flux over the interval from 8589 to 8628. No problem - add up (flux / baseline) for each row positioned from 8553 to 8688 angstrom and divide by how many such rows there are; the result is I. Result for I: 1.00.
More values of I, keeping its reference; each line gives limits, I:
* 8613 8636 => 0.95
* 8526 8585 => 1.01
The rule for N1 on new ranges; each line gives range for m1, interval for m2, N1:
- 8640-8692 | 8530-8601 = 13.8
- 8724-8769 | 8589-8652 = 13.3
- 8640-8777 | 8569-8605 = 13.8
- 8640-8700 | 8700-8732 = 13.8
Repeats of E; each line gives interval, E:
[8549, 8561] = 3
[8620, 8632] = 24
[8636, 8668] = 16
